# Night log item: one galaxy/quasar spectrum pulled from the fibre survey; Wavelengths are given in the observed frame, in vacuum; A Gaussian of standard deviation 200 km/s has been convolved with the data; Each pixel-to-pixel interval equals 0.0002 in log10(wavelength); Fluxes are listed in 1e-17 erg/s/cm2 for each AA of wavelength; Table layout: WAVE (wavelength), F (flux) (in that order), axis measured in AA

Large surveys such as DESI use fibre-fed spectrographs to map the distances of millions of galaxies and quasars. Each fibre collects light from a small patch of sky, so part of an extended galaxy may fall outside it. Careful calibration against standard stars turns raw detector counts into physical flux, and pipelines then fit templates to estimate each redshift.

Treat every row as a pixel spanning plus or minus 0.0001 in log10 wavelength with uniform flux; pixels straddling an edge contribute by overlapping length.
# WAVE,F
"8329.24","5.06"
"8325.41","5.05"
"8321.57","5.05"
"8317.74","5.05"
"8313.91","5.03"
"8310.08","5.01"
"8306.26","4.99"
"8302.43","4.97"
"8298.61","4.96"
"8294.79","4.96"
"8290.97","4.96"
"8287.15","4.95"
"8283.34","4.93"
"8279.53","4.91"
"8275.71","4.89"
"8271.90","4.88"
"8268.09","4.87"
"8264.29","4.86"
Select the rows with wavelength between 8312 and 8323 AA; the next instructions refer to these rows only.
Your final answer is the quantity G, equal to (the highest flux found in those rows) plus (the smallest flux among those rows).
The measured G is 10.1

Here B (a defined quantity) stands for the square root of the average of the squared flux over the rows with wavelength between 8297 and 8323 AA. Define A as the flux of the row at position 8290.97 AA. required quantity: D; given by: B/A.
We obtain 1.01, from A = 4.96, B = 5.009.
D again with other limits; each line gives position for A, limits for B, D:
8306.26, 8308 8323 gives 1.01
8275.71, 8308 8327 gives 1.03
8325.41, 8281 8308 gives 0.98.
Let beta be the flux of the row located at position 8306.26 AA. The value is 4.99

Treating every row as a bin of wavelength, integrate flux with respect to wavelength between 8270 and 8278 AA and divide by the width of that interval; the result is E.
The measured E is 4.88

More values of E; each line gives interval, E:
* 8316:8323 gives 5.05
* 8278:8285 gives 4.92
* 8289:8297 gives 4.96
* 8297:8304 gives 4.97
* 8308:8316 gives 5.02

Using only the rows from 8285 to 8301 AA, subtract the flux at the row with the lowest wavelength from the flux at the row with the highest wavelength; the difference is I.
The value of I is 0.01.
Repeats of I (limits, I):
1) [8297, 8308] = 0.03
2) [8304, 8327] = 0.06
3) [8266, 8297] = 0.09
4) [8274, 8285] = 0.04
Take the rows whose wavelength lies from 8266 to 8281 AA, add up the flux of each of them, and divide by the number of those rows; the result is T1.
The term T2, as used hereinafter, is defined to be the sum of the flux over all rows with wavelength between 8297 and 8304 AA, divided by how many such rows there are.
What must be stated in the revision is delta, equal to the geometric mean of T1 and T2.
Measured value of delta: 4.93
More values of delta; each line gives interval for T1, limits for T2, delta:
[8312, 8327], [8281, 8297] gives 5.00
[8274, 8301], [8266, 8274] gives 4.91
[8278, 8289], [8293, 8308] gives 4.95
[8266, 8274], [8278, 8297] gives 4.91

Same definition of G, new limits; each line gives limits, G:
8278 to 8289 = 9.9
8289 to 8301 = 9.9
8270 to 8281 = 9.8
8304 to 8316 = 10.0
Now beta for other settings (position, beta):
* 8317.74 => 5.05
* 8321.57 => 5.05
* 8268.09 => 4.87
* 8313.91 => 5.03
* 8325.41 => 5.05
